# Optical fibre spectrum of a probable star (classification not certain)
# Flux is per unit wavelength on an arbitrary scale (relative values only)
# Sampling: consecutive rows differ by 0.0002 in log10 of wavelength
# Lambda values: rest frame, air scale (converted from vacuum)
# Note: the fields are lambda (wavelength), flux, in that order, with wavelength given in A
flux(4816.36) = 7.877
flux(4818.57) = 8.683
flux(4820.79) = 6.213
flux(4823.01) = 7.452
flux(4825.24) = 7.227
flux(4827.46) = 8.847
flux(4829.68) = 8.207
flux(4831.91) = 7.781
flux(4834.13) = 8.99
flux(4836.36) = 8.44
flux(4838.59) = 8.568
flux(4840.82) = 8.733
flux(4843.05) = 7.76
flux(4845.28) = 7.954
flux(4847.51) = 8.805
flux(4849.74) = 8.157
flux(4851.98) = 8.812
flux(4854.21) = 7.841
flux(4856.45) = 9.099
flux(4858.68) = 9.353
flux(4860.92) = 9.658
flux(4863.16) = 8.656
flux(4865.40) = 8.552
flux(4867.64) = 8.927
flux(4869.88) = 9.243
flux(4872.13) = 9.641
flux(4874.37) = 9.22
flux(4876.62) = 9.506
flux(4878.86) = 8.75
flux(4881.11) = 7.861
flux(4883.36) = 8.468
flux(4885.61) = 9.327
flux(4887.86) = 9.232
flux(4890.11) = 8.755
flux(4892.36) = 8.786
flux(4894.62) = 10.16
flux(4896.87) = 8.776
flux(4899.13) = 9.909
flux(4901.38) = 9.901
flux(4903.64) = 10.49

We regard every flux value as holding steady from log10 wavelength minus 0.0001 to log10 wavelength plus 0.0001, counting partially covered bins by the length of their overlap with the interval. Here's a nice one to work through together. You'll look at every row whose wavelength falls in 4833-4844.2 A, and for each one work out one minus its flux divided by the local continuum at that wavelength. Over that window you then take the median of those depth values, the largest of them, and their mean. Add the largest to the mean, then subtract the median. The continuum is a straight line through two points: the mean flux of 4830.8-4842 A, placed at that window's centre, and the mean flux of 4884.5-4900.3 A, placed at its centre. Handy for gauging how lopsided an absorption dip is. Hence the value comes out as 0.105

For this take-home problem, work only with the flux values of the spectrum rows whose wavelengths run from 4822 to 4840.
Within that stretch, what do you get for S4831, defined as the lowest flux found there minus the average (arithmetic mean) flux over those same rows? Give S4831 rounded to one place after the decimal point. -1.0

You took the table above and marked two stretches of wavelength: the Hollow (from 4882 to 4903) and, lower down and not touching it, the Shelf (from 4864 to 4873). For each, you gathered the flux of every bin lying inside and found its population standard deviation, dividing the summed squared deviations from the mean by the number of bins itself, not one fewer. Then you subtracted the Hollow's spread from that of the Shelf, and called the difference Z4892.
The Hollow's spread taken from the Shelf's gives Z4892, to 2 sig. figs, -0.18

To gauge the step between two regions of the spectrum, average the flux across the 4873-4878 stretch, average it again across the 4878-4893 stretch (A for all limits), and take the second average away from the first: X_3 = 0.62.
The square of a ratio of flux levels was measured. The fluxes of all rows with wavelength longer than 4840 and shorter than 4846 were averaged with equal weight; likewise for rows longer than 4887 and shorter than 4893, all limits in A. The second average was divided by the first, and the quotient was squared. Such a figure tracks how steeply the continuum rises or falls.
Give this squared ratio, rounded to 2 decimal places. 1.20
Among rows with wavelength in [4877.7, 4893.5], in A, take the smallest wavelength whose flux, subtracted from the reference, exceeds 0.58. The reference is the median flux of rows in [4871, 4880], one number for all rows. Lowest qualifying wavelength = 4878.86 A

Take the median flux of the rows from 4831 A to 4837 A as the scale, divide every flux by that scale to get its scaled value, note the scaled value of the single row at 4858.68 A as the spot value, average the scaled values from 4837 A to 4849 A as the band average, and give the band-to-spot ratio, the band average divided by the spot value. 0.89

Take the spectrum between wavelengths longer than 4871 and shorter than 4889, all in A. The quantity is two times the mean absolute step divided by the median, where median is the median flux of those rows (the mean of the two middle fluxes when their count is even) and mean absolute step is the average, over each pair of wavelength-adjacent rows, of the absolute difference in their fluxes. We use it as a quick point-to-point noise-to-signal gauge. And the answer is 0.121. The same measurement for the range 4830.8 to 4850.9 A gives 0.140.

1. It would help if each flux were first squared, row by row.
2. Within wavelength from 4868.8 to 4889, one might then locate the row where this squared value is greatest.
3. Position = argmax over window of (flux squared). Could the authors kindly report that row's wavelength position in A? 4872.13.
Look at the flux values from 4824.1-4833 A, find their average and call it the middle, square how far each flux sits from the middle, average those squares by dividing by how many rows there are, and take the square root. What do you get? 0.59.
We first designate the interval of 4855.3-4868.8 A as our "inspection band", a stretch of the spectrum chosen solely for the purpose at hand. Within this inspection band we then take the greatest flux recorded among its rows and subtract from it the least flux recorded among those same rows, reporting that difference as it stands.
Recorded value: 1.1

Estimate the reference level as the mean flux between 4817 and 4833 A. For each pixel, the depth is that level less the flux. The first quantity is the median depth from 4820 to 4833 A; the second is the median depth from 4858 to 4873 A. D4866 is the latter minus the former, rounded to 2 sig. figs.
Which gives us -1.6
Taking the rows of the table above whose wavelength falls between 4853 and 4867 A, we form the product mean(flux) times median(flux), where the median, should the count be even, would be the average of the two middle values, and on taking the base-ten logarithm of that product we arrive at 1.90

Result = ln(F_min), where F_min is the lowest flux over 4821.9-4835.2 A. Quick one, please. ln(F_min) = 1.98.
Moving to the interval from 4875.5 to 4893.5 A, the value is 2.06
